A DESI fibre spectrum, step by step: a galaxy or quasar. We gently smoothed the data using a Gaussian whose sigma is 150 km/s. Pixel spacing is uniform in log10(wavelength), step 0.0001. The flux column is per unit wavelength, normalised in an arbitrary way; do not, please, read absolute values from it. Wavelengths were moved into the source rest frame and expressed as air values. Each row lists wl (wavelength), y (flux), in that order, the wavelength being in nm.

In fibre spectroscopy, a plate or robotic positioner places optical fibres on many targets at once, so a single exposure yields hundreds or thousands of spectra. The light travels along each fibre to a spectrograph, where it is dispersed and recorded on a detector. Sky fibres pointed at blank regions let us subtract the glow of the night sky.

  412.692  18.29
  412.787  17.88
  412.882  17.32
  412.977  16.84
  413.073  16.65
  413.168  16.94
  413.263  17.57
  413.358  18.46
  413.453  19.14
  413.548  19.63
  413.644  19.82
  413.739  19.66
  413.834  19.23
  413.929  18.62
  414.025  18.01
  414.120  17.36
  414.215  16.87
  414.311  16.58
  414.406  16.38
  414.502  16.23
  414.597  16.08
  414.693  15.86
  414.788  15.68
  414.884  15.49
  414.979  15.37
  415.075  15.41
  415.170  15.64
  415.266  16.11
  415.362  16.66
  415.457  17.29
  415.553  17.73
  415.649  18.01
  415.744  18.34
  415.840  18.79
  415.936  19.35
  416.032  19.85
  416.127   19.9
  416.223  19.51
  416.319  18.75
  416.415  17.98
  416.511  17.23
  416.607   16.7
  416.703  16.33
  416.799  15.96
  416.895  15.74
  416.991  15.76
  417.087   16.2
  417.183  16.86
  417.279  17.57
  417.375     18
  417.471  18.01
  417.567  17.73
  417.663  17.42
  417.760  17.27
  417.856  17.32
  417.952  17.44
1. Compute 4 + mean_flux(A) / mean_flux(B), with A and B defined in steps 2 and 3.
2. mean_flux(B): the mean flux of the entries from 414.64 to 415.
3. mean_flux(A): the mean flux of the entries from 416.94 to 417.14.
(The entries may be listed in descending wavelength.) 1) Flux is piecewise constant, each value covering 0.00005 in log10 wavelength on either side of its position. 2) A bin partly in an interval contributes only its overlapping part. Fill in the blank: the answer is 5.02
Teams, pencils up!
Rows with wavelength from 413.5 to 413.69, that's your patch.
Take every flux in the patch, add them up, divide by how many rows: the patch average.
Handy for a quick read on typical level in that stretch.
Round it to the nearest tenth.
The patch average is 19.7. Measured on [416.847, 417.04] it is 15.8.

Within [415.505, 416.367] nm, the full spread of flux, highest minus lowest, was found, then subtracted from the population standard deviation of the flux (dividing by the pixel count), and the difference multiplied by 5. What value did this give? -7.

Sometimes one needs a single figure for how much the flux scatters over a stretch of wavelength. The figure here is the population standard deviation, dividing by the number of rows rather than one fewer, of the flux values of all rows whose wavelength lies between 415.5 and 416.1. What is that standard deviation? 0.74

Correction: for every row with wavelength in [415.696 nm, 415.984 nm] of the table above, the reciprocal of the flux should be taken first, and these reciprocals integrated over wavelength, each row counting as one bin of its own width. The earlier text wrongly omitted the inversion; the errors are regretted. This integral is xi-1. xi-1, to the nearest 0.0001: 0.0153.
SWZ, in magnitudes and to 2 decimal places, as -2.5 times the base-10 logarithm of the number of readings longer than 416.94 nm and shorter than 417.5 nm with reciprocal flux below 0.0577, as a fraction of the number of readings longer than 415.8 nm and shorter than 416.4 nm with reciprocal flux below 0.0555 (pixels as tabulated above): 0.75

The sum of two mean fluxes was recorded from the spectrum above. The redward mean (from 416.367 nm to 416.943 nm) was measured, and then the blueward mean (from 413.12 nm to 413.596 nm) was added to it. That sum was 35.0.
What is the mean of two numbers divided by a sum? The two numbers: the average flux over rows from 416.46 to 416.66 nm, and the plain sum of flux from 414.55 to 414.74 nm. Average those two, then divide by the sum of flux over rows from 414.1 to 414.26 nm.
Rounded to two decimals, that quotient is 0.71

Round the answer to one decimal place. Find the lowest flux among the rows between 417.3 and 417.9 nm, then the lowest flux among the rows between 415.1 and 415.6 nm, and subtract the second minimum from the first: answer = 1.6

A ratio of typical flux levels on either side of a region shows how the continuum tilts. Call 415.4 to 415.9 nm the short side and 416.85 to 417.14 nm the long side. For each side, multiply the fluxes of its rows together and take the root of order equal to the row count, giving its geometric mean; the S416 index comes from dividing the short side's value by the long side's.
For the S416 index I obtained 1.13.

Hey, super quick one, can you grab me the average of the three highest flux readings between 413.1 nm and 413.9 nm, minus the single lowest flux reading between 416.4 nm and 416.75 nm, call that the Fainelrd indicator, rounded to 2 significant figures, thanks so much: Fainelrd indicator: 3.4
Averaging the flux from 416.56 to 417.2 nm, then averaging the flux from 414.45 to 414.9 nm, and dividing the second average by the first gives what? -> 0.98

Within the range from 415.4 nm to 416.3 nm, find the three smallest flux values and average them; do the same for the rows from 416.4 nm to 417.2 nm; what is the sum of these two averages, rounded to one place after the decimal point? 33.5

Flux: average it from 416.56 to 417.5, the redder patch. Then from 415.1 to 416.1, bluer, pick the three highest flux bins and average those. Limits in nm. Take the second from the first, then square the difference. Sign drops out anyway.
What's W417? 7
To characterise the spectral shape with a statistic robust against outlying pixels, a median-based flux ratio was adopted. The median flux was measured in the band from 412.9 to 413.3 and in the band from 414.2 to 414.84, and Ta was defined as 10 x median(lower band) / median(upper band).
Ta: 10.4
